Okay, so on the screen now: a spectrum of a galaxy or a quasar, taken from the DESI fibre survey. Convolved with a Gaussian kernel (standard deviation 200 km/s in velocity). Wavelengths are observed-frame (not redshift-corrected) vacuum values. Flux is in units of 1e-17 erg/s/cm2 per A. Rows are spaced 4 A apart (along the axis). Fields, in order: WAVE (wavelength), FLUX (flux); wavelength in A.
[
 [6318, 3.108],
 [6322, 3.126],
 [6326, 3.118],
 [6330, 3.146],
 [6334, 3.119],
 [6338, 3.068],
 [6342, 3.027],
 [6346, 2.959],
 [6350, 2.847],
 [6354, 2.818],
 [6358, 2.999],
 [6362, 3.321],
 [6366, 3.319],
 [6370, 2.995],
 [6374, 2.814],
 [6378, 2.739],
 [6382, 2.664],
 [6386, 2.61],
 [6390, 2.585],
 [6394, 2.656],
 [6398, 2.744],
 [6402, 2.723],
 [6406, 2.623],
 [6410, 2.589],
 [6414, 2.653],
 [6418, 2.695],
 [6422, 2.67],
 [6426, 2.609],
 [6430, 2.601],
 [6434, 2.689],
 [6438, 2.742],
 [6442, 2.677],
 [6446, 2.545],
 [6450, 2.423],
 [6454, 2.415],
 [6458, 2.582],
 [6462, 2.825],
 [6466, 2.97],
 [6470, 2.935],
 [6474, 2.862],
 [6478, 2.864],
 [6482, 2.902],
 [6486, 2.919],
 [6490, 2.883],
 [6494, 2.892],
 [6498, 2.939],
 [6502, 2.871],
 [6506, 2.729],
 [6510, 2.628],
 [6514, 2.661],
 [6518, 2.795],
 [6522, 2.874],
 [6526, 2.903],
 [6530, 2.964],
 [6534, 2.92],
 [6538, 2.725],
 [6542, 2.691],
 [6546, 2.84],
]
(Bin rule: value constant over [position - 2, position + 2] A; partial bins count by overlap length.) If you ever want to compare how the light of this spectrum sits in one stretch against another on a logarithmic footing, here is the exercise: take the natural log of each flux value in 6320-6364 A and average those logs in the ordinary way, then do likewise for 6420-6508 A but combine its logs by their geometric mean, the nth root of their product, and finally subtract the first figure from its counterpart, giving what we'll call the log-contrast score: -0.11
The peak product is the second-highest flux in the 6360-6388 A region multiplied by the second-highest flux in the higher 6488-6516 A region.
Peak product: 9.6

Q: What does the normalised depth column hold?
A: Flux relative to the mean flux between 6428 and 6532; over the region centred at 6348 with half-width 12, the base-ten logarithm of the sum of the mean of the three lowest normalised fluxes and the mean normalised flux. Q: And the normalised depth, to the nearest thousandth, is 0.323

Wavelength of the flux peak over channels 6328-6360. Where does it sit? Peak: 6330 A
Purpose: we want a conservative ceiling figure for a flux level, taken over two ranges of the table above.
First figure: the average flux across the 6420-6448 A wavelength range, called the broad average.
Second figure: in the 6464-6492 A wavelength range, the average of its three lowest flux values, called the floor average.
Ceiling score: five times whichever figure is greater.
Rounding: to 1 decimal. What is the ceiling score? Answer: 14.3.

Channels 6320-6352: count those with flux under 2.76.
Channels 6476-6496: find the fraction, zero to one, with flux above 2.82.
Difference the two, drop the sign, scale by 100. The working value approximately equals 100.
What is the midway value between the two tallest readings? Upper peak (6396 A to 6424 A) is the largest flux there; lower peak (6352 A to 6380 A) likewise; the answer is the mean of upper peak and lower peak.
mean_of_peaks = 3.03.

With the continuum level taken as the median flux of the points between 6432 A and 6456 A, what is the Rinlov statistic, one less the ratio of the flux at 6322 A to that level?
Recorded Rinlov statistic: -0.20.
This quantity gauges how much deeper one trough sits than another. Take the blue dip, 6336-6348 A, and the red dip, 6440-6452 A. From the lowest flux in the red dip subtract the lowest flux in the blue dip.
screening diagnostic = -0.5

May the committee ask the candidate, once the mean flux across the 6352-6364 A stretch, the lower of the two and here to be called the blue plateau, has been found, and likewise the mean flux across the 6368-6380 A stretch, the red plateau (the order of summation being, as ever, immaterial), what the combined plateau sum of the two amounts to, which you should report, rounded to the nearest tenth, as 5.9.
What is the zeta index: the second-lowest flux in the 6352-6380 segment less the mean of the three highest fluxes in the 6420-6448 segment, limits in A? 0.1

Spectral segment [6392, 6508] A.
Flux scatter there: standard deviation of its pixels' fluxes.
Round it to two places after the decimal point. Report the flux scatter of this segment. 0.15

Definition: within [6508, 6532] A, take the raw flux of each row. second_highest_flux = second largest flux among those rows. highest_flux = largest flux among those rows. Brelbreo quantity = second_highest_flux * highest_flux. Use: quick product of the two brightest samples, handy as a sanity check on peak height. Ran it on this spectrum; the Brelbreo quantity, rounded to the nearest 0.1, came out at 8.6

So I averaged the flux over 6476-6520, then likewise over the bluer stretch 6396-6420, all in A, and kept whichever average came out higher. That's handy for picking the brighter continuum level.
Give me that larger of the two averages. 2.83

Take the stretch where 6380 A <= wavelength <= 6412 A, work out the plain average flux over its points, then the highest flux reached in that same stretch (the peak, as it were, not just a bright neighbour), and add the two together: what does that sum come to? 5.4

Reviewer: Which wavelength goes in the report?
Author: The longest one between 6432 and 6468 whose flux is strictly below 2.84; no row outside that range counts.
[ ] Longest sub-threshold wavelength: 6462 A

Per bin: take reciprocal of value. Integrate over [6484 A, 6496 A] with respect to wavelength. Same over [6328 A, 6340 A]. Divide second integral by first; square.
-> 0.87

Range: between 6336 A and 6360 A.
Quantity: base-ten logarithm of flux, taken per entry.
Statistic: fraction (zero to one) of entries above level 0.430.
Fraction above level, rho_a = 1.00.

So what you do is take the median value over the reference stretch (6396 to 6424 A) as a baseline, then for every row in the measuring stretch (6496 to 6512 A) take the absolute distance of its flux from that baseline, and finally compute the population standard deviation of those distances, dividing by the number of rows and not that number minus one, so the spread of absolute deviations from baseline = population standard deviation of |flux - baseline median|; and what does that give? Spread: 0.096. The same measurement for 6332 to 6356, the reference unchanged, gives 0.111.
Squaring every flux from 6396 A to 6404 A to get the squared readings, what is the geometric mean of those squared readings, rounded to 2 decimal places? 7.47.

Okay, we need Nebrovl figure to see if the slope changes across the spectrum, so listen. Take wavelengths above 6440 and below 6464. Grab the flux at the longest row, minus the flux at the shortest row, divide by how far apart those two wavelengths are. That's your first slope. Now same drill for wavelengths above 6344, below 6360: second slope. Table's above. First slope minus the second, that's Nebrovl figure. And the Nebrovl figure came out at 0.004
